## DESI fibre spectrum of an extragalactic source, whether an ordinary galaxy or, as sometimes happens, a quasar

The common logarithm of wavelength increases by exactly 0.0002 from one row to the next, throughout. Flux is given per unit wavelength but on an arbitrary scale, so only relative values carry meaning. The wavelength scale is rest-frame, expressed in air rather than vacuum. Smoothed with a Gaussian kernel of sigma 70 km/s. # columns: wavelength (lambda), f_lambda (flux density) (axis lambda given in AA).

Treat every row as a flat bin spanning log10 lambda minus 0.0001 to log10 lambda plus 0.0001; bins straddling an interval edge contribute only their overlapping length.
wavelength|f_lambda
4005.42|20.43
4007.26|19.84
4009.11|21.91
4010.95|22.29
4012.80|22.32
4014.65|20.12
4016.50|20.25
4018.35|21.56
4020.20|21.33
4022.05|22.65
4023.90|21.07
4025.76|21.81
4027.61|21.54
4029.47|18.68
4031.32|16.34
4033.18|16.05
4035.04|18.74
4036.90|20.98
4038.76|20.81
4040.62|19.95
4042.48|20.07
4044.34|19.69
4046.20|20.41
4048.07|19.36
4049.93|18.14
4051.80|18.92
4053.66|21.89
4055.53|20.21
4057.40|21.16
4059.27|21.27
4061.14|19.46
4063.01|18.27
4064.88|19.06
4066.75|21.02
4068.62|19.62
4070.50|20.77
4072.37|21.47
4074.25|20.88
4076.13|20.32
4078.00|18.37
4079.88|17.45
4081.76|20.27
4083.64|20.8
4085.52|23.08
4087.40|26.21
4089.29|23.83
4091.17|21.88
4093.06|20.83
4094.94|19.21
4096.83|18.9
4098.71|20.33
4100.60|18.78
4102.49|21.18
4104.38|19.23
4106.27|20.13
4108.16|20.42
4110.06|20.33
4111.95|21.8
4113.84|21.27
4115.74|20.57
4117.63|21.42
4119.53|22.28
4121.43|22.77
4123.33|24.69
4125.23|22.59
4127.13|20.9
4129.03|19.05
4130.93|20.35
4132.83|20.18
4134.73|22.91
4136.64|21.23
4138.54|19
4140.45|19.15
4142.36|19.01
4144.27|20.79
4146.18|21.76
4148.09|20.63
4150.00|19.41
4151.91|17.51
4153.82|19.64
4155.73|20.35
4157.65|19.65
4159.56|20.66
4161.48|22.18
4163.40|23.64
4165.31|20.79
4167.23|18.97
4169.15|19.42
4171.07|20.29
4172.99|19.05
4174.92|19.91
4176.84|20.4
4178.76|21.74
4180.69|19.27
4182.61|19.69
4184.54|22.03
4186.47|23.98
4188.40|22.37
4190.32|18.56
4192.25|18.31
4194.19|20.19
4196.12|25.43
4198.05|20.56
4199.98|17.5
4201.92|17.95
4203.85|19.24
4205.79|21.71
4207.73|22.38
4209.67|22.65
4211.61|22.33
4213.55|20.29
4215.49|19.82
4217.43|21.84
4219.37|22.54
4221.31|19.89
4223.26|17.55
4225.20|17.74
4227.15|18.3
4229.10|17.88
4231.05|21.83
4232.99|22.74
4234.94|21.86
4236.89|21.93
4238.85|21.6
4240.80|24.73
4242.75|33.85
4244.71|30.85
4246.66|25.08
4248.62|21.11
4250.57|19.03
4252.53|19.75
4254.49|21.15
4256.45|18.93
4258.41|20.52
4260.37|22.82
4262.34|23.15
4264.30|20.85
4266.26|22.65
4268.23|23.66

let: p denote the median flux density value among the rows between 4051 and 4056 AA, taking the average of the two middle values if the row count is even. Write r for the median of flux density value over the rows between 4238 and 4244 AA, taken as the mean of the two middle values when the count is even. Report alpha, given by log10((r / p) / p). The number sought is -1.22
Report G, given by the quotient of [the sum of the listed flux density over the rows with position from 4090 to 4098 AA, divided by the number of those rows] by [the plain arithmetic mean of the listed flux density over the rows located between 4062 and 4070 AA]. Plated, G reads 1.04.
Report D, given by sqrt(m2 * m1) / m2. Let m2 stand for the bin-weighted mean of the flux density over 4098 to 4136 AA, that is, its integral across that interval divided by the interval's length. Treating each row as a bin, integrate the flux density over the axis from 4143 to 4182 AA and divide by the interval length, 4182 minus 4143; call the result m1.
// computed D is 0.98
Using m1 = 20.29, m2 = 21.1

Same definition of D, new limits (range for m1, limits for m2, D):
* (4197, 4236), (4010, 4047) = 1.00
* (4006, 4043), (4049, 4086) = 1.01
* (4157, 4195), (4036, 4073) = 1.01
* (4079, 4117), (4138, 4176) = 1.02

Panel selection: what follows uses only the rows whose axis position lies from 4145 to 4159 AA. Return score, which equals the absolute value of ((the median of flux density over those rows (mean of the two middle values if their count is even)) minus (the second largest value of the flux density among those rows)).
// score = 1.0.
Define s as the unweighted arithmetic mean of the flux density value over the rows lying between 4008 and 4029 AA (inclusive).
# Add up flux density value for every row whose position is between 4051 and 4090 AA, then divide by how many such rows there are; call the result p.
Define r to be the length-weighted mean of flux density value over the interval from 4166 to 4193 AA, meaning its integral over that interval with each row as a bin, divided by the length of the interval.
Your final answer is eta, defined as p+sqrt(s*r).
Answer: 41.6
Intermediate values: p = 20.7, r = 20.3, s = 21.5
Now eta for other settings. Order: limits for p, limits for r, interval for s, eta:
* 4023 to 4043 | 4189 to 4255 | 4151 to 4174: 40.4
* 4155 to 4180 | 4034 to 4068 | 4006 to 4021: 41.1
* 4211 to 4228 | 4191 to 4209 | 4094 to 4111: 40.1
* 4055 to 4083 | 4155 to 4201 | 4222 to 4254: 41.4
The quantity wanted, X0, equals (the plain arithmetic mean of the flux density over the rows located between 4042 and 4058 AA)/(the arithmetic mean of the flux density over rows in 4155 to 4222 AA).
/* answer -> 0.96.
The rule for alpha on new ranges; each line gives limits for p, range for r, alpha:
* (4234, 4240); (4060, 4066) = -1.40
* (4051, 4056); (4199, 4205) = -1.36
